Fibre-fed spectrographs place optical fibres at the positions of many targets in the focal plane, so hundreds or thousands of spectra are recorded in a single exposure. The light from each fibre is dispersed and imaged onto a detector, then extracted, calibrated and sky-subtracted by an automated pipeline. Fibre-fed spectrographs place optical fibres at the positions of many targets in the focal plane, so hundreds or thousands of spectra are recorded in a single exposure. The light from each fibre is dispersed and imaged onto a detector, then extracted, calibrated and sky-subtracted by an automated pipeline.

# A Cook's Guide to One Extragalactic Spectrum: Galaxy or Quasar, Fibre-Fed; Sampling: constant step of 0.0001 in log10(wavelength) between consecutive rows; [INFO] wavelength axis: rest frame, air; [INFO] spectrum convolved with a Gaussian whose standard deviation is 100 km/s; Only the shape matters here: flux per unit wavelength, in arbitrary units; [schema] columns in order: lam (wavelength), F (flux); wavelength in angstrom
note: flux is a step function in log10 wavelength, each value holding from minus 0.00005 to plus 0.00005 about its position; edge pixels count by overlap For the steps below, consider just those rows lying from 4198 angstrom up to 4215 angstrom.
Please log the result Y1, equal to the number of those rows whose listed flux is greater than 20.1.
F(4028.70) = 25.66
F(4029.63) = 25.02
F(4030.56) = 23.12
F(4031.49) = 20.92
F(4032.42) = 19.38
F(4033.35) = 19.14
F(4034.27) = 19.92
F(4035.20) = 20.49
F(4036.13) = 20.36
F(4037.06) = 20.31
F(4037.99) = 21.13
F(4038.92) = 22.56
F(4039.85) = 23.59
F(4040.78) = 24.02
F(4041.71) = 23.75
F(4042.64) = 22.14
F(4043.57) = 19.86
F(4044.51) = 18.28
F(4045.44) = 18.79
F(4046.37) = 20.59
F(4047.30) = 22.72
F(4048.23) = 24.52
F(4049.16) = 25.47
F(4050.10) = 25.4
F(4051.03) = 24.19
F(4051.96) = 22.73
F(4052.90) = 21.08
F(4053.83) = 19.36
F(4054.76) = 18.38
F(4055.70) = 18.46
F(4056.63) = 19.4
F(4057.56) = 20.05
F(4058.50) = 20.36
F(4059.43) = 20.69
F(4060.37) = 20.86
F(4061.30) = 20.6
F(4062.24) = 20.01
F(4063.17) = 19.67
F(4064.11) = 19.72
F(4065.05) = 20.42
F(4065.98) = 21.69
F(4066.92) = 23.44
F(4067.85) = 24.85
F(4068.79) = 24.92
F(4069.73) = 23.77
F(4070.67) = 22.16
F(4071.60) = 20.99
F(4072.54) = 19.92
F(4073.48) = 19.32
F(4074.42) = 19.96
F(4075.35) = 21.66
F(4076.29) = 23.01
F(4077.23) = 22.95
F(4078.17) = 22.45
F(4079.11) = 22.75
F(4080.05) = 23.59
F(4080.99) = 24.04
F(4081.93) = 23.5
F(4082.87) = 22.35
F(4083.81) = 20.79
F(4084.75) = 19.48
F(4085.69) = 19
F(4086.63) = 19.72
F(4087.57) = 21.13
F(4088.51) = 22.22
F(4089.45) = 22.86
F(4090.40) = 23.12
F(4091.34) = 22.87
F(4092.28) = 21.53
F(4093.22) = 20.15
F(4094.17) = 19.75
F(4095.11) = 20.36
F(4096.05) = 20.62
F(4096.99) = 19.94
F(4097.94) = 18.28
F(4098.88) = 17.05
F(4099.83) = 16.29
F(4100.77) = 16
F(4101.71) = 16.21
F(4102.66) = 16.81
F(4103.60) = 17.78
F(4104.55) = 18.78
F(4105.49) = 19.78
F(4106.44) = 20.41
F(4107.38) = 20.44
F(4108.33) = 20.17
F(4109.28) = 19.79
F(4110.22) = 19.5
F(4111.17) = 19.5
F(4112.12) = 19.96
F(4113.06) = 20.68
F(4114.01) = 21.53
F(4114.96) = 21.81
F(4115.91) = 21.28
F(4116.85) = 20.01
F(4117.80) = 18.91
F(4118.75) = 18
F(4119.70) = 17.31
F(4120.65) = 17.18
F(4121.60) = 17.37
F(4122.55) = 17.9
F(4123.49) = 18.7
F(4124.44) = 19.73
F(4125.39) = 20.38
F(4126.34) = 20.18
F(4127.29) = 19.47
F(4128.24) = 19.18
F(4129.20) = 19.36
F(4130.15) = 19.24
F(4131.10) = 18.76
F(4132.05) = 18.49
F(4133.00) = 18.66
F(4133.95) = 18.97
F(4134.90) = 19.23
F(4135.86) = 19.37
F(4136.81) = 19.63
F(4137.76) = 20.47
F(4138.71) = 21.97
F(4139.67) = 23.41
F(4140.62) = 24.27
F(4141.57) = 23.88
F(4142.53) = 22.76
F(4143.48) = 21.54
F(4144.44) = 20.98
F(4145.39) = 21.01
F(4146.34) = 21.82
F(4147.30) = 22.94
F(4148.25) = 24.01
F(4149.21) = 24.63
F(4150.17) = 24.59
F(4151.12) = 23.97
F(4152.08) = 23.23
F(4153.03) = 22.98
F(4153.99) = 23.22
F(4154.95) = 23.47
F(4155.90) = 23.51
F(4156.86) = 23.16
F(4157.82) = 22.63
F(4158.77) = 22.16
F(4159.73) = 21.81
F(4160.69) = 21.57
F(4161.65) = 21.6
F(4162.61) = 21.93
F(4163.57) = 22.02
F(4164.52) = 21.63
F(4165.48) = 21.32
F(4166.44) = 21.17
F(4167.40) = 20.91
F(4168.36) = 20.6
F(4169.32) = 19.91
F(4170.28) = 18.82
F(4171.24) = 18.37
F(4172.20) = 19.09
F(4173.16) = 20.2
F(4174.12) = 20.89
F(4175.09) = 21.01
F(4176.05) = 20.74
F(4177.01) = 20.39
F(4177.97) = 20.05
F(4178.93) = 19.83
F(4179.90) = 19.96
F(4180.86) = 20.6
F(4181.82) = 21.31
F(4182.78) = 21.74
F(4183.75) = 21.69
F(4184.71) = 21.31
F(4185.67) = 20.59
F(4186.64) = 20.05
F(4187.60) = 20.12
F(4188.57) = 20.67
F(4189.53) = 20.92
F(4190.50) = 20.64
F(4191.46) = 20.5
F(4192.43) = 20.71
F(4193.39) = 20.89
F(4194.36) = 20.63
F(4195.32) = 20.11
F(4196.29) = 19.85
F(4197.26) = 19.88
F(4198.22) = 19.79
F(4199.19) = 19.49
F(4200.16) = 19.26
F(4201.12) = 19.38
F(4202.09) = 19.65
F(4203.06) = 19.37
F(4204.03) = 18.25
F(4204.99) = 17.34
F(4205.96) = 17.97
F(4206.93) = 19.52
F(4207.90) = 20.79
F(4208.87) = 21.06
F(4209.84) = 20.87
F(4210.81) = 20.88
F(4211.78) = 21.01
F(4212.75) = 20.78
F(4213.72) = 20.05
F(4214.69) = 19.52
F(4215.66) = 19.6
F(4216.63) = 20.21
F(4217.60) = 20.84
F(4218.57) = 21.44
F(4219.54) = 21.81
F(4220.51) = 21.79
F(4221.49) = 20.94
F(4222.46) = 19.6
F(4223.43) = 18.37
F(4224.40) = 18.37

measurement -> 6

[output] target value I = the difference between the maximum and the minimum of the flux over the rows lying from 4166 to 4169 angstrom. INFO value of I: 0.6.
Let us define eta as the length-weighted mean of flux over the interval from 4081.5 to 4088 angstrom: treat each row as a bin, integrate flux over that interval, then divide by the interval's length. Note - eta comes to 20.8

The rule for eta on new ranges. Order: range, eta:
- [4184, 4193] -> 20.7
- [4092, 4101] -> 19.0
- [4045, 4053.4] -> 22.8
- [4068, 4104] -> 20.8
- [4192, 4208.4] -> 19.6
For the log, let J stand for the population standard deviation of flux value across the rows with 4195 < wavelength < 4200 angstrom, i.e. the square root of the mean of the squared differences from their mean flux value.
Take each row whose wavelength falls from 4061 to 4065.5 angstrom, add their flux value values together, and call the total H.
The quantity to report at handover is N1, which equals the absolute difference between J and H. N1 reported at 100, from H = 100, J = 0.2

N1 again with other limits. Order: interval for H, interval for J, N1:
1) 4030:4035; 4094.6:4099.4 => 101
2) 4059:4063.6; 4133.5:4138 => 101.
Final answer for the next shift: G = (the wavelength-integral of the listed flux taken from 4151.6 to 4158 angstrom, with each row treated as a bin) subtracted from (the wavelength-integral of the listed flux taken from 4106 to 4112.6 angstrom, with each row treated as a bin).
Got -17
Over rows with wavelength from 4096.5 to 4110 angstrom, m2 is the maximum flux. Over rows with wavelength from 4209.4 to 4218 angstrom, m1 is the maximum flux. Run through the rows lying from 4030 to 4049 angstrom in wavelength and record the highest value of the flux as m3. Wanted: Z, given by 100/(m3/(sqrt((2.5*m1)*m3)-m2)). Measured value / 63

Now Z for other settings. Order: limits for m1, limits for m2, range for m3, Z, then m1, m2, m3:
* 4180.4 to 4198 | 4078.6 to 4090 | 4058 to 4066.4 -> 47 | 21.74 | 24.04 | 21.69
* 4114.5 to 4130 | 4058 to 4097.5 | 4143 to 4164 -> 48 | 21.81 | 24.92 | 24.63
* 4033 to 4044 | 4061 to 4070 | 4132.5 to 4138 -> 50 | 24.02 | 24.92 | 20.47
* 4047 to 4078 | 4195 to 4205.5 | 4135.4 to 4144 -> 79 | 25.47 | 20.11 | 24.27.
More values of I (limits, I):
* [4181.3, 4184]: 0.4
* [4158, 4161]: 0.6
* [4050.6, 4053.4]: 3.1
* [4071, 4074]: 1.7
